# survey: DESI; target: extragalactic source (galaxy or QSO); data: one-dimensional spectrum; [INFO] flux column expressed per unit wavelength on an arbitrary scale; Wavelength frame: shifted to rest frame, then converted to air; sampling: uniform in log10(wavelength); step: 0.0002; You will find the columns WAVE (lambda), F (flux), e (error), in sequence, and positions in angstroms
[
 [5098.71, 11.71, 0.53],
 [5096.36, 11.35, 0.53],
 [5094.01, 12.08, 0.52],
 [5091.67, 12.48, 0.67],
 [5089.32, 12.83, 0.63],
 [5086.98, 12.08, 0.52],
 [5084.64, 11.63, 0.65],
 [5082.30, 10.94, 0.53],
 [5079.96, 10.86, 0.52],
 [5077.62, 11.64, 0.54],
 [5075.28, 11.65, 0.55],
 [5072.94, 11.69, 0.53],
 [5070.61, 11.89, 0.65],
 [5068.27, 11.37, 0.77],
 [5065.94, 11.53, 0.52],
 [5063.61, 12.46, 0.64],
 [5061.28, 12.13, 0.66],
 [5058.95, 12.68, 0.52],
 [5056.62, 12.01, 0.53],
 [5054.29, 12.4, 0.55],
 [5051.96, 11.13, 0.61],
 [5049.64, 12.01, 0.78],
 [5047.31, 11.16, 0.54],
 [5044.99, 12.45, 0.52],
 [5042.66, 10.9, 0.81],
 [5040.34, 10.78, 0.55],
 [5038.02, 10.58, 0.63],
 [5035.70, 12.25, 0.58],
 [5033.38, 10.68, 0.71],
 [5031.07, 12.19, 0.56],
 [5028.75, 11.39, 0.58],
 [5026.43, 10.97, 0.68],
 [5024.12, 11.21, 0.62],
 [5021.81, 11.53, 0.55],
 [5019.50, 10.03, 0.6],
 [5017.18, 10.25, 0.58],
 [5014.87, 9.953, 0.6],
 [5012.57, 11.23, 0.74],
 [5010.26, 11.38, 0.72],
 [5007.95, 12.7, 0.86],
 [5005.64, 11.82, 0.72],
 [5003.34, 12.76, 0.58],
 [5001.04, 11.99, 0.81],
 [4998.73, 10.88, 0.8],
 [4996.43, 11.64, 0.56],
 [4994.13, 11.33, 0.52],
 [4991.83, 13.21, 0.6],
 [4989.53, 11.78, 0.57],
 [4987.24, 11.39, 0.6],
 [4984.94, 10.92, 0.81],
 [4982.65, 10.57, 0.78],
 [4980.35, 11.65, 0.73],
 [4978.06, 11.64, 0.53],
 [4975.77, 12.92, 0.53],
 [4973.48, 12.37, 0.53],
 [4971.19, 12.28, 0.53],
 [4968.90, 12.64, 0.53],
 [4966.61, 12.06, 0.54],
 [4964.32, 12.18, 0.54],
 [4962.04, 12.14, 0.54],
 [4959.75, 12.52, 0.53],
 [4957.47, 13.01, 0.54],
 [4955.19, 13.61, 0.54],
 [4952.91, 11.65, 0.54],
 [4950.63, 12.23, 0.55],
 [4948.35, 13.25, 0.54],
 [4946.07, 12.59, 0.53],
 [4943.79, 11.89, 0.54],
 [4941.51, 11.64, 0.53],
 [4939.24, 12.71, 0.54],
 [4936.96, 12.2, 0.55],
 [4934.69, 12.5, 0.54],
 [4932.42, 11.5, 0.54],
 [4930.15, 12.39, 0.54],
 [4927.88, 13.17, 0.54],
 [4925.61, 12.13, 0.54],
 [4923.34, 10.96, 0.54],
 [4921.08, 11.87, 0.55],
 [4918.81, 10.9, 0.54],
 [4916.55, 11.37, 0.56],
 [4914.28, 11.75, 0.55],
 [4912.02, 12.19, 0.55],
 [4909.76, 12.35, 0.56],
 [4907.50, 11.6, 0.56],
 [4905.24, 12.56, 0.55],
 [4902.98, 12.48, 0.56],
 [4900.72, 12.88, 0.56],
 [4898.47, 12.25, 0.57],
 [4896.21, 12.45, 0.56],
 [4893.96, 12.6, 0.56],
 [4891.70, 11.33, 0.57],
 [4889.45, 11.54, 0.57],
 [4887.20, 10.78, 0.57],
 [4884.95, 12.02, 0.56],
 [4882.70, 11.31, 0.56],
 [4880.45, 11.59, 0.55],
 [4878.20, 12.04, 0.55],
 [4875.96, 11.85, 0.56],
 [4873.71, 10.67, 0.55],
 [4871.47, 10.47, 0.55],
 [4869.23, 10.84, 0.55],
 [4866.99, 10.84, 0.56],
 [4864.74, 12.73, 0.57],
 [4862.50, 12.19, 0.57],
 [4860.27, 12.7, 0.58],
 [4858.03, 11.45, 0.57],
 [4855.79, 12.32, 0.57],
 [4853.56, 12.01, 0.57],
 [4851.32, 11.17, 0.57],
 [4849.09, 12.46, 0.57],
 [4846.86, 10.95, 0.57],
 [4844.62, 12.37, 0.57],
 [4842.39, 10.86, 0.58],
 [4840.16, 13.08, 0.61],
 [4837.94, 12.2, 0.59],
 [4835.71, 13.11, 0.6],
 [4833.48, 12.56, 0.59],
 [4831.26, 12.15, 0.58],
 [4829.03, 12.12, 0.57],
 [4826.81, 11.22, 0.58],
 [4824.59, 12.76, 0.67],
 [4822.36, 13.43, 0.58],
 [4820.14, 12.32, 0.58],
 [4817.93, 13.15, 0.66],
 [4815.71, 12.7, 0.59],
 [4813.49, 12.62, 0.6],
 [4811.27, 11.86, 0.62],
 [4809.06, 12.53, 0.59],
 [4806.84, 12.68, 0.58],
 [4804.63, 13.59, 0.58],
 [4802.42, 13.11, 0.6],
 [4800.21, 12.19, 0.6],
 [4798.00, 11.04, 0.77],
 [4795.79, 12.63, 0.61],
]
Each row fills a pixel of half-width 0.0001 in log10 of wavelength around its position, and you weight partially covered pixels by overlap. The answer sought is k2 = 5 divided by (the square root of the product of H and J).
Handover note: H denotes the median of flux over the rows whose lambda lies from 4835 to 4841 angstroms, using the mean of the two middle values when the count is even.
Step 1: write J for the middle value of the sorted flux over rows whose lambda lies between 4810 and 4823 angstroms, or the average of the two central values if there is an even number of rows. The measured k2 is 0.389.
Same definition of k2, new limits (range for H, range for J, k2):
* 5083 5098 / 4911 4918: 0.420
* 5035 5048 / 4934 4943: 0.428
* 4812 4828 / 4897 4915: 0.400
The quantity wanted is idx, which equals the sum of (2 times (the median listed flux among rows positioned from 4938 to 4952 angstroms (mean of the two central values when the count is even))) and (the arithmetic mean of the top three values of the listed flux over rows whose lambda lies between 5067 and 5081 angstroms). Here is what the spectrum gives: 36.6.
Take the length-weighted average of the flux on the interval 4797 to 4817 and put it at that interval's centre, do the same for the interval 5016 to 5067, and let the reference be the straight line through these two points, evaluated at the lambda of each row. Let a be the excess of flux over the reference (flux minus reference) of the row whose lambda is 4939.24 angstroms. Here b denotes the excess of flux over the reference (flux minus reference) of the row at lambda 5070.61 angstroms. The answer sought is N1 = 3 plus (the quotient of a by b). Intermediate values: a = 0.8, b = 0.5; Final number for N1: 4.5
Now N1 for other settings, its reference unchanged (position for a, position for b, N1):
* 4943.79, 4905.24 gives 3.0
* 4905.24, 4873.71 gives 2.7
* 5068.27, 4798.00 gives 3.0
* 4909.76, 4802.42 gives 3.5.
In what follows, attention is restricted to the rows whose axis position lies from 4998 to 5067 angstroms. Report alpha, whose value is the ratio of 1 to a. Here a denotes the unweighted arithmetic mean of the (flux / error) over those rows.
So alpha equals 0.054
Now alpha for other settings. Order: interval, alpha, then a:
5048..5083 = 0.050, 20.2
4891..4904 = 0.046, 21.9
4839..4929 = 0.047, 21.1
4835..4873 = 0.048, 20.7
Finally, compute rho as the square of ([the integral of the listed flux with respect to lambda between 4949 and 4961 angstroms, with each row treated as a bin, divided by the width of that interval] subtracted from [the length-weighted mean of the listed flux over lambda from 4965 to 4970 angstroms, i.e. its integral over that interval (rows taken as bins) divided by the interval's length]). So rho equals 0.10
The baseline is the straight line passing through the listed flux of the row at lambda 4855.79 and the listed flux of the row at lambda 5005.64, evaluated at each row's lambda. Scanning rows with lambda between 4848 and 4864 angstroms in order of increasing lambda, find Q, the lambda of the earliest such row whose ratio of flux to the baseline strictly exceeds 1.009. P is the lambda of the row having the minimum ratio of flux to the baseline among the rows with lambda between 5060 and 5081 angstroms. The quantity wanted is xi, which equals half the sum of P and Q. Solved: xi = 4964.5 angstroms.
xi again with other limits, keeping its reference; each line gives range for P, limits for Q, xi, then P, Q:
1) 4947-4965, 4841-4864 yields 4901.0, 4952.91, 4849.09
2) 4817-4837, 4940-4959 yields 4886.4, 4826.81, 4946.07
